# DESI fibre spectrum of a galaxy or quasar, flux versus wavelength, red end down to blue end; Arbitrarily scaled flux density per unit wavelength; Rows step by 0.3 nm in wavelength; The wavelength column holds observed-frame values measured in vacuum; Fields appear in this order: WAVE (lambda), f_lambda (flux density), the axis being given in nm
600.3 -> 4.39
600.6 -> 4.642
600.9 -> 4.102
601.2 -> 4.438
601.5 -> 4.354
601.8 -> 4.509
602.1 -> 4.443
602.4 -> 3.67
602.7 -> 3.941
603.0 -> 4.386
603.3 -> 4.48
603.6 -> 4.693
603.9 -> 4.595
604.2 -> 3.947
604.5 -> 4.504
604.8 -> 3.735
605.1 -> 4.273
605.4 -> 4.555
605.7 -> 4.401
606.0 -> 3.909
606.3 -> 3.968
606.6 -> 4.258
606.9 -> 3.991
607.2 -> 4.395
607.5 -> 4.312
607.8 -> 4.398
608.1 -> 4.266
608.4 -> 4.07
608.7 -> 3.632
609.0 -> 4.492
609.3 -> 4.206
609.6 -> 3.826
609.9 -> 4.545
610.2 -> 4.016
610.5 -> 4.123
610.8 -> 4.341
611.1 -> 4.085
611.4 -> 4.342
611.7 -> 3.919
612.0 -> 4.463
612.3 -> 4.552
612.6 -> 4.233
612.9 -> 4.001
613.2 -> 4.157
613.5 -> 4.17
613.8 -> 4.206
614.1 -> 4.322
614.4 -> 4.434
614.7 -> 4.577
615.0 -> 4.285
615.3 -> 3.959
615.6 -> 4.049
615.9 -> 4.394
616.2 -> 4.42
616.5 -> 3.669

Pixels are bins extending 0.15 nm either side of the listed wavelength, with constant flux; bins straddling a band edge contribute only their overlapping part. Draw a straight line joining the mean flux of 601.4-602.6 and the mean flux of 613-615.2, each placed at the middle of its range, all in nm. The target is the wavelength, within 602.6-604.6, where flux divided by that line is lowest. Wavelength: 604.2 nm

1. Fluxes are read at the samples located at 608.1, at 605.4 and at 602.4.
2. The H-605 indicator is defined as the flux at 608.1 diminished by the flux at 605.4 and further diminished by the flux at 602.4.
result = -3.96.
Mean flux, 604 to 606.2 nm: 4.19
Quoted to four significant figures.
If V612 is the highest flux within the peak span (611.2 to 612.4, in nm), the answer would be 4.552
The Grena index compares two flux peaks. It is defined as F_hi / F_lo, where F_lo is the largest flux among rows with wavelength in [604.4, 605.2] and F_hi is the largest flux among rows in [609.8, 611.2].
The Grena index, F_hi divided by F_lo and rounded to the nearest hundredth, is 1.01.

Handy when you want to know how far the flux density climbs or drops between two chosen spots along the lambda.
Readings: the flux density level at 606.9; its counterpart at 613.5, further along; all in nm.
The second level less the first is 0.18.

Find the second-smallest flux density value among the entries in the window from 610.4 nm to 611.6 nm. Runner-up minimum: 4.123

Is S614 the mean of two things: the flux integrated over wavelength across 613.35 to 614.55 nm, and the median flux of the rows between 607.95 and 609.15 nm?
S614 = 4.65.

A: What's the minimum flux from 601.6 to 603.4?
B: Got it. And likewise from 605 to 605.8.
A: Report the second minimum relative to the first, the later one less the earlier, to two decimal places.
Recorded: 0.60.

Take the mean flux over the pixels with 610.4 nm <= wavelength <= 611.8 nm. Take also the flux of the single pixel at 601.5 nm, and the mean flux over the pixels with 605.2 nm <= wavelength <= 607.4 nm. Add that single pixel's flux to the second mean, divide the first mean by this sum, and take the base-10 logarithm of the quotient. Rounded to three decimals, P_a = -0.313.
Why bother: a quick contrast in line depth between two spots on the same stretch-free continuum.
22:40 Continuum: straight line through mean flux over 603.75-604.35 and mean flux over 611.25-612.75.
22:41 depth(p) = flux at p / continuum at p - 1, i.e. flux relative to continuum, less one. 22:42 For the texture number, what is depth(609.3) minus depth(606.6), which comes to -0.01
